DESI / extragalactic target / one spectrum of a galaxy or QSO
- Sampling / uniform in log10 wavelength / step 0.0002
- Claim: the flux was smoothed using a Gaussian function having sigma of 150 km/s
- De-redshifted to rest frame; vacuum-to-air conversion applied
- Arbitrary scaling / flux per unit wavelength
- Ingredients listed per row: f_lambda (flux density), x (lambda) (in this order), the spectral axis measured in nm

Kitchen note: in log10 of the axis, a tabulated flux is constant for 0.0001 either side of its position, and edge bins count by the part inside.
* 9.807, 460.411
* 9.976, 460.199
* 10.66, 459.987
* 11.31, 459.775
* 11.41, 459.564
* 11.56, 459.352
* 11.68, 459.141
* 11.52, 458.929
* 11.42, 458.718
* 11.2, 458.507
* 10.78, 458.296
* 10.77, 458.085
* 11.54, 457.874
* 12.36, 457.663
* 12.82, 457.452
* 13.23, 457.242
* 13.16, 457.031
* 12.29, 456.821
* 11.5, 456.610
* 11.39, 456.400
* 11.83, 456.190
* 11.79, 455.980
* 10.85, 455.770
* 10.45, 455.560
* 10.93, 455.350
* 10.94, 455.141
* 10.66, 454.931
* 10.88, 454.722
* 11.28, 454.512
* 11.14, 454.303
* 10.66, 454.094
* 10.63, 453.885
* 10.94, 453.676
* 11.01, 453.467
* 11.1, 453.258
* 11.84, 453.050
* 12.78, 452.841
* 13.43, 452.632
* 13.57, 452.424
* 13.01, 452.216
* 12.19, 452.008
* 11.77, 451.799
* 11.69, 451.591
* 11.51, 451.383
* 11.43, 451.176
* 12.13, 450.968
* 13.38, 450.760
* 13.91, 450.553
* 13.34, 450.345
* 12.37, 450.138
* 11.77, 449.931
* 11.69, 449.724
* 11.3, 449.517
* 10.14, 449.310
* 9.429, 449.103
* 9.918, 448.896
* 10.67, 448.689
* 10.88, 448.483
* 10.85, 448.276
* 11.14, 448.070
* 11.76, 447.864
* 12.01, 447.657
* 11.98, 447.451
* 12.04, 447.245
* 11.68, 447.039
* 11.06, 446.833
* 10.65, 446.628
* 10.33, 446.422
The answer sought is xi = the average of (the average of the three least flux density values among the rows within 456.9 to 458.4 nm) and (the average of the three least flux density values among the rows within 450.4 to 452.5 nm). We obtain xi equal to 11.3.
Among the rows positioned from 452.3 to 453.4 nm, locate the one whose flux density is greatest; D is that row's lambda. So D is 452.424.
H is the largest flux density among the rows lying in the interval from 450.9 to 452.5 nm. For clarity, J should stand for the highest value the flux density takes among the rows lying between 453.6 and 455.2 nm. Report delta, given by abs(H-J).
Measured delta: 2.29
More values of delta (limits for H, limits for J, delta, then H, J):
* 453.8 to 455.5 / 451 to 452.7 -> 2.29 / 11.28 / 13.57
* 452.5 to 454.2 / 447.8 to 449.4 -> 1.67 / 13.43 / 11.76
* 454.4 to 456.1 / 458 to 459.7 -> 0.11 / 11.79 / 11.68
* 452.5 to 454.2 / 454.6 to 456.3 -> 1.60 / 13.43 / 11.83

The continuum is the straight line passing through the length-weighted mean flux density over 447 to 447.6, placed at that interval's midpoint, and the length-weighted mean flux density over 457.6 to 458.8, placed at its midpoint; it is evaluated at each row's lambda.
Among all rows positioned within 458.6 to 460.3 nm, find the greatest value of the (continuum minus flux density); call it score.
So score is 1.22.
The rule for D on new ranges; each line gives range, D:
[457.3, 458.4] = 457.452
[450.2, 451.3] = 450.553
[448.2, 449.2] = 448.483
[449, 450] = 449.931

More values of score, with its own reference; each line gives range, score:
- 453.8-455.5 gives 0.93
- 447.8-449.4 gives 2.40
